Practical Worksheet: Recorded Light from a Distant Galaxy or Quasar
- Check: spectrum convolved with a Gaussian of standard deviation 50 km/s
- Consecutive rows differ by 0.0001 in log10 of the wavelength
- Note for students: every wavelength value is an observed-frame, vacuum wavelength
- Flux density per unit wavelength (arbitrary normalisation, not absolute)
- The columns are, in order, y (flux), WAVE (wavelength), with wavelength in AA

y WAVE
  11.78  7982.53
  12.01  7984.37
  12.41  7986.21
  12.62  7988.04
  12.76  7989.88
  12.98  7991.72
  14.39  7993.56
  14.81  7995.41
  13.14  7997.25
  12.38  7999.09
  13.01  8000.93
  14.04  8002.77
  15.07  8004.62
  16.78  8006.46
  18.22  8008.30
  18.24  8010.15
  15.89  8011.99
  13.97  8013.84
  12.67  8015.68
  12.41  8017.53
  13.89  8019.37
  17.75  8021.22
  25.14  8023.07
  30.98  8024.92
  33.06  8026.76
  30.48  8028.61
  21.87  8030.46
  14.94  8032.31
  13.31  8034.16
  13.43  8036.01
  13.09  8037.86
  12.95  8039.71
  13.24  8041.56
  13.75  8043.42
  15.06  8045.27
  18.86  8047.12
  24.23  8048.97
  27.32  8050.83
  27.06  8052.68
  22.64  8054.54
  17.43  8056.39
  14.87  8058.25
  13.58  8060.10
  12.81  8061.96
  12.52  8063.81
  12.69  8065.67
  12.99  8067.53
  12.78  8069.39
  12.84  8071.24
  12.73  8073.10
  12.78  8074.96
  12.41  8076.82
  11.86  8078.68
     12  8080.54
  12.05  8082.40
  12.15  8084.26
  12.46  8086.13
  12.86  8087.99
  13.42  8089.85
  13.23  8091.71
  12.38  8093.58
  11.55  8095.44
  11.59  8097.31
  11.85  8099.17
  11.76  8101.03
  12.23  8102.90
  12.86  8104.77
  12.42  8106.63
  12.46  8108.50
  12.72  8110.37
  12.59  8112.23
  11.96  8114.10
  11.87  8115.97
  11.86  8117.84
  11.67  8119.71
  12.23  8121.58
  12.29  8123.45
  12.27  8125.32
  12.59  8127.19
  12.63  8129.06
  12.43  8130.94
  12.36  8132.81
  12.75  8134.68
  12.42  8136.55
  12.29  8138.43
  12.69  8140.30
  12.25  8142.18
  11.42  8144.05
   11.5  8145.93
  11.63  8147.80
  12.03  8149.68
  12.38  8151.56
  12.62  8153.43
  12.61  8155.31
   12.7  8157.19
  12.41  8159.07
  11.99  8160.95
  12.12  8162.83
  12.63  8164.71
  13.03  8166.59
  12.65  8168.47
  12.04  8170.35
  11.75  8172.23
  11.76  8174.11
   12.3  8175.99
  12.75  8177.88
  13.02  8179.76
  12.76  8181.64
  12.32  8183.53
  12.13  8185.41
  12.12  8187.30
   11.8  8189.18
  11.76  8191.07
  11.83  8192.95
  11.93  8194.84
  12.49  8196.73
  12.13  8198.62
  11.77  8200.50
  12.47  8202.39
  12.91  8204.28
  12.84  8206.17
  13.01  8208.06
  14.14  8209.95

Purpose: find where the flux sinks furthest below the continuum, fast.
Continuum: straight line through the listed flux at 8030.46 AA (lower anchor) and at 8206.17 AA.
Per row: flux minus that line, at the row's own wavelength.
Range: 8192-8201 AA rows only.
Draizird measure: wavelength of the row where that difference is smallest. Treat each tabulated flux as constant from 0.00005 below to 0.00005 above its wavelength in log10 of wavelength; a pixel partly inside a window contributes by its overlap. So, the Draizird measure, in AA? 8192.95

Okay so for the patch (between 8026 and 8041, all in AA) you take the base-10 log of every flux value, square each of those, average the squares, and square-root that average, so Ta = 1.26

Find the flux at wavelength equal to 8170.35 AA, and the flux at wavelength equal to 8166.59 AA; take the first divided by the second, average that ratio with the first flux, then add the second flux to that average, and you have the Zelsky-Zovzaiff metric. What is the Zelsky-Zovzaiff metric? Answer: 20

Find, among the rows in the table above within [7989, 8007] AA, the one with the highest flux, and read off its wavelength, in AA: 8006.46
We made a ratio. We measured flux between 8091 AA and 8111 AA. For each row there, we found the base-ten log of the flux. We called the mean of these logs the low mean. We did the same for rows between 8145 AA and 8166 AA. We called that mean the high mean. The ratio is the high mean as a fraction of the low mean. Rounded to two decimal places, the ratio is 1.00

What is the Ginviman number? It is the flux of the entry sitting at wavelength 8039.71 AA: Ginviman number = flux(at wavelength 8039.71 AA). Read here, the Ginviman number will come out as 12.95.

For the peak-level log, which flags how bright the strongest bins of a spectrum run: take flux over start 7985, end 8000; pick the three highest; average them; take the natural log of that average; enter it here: 2.65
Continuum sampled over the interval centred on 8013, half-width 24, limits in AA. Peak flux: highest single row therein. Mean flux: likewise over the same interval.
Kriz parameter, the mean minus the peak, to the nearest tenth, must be -15.9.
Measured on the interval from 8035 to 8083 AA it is -12.0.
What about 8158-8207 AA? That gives -0.7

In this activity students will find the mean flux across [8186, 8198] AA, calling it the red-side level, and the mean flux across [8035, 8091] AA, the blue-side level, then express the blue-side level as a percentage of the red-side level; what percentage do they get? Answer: 125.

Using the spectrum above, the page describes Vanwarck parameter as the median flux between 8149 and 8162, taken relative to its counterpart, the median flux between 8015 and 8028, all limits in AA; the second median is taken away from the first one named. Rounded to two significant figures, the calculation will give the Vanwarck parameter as -5.3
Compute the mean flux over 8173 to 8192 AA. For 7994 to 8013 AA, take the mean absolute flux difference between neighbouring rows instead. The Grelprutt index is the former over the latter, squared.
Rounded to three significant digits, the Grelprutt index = 108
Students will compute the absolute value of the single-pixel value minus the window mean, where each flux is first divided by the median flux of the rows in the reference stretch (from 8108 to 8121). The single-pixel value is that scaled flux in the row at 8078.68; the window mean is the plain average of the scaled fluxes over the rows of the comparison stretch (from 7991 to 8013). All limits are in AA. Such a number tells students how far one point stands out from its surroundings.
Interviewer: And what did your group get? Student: 0.26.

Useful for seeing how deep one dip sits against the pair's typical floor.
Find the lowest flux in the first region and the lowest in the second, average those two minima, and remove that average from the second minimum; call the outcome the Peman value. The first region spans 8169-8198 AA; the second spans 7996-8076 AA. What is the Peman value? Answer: 0.3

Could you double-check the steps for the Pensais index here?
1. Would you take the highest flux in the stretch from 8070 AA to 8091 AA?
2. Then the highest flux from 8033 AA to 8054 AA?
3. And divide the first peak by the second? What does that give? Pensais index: 0.49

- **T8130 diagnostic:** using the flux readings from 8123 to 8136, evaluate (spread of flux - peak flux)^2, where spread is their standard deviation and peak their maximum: 158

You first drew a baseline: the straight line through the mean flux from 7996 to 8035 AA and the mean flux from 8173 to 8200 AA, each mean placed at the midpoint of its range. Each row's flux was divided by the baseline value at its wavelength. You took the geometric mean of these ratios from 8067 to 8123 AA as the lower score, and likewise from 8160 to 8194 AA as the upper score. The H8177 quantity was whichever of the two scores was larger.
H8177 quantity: 0.98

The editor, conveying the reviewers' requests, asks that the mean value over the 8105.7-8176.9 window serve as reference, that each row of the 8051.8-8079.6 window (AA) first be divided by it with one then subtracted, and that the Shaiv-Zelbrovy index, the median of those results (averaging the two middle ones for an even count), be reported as 0.04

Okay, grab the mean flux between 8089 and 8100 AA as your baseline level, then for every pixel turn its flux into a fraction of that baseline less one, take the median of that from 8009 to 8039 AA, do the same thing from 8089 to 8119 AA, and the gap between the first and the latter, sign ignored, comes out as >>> 0.25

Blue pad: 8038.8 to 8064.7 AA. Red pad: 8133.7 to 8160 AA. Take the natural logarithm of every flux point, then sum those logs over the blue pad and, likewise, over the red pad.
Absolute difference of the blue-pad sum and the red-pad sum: 4.5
